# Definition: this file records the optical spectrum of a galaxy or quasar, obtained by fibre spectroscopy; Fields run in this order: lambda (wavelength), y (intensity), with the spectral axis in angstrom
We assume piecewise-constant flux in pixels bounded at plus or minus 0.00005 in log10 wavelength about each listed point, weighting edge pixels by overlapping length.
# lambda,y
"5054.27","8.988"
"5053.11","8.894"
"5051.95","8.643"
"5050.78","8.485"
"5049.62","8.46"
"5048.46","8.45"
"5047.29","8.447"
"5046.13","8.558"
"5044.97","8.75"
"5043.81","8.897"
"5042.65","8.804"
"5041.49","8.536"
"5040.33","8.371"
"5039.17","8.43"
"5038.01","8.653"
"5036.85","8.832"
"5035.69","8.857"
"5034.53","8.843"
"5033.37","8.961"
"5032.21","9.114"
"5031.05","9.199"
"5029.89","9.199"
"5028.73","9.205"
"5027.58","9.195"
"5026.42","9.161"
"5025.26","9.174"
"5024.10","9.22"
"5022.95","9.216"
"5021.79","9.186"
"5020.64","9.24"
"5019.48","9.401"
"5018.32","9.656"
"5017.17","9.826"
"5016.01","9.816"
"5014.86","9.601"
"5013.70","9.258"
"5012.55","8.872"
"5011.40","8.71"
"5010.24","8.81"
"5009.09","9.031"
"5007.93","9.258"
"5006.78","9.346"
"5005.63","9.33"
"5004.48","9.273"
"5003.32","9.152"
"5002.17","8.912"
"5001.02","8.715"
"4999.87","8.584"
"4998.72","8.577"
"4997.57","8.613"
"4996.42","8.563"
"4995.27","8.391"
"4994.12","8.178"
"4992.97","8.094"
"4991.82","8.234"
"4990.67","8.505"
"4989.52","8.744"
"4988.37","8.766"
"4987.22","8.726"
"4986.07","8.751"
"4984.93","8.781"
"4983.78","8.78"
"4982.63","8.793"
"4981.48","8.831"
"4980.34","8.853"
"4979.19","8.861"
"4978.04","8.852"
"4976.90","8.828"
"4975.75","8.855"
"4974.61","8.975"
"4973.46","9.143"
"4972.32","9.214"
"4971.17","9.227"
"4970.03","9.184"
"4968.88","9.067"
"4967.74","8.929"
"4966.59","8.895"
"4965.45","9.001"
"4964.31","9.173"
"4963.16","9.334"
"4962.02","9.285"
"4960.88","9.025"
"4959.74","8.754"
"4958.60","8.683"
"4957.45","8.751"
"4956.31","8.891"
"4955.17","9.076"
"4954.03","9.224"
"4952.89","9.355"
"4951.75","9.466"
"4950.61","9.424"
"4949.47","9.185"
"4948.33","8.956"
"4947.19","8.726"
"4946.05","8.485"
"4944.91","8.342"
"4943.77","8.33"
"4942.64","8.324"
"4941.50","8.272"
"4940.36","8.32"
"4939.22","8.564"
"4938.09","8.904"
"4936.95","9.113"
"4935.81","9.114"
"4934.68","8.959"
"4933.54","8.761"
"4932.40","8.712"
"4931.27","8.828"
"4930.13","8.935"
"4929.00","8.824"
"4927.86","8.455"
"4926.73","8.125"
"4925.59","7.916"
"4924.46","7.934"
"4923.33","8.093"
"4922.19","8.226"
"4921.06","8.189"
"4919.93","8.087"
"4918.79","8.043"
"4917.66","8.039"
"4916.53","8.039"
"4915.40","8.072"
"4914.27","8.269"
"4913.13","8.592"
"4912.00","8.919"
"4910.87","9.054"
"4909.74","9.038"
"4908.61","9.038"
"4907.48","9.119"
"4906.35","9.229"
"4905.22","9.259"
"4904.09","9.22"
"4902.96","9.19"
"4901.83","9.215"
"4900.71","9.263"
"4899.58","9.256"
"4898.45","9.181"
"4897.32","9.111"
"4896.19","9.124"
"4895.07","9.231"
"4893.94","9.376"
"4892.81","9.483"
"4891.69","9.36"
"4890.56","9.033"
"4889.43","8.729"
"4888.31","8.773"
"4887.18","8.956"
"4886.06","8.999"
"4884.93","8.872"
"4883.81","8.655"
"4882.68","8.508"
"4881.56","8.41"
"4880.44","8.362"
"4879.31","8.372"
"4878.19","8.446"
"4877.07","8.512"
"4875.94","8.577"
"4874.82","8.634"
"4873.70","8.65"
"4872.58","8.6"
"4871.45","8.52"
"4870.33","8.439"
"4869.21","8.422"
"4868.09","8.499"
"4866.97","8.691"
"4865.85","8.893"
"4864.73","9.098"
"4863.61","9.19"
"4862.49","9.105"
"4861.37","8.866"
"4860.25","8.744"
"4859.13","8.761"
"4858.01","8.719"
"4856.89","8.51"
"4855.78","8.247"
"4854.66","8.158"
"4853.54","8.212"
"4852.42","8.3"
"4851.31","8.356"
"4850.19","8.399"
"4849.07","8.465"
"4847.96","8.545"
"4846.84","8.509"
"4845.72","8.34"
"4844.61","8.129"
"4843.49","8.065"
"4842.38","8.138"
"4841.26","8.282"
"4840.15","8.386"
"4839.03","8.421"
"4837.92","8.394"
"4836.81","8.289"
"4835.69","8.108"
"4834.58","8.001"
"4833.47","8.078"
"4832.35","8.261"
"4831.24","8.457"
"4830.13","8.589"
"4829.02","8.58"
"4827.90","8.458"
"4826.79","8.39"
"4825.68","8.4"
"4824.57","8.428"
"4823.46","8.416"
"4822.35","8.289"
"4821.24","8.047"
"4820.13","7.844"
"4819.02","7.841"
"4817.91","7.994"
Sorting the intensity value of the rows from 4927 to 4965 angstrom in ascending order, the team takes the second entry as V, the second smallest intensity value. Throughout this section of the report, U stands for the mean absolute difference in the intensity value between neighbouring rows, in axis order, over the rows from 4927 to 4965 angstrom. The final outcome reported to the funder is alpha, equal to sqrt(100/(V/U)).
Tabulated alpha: 1.33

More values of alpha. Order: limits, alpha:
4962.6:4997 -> 1.03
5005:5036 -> 1.13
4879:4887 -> 1.13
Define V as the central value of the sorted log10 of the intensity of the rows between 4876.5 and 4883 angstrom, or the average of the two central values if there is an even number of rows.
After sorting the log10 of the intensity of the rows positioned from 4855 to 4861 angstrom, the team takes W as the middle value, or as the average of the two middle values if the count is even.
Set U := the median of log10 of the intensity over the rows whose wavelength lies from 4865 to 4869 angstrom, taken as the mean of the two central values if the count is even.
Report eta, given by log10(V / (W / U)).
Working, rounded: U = 0.939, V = 0.926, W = 0.940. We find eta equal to -0.034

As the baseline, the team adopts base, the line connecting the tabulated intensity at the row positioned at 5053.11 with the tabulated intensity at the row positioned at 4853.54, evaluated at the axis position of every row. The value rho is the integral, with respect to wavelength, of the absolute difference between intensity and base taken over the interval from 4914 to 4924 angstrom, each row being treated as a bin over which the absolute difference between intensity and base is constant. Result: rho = 3.2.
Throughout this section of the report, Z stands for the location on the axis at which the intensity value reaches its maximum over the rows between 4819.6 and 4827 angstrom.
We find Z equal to 4824.57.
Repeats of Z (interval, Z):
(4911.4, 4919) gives 4912.00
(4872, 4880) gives 4873.70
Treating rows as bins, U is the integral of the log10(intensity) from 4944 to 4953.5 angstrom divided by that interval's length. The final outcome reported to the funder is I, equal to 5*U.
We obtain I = 4.76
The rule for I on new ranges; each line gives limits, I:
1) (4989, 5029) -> 4.77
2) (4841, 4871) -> 4.65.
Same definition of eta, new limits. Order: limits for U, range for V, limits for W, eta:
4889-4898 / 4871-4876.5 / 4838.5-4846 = -0.009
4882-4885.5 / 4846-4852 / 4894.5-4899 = -0.044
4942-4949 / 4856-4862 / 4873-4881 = -0.028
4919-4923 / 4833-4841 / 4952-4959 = -0.056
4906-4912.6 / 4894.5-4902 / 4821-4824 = 0.002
